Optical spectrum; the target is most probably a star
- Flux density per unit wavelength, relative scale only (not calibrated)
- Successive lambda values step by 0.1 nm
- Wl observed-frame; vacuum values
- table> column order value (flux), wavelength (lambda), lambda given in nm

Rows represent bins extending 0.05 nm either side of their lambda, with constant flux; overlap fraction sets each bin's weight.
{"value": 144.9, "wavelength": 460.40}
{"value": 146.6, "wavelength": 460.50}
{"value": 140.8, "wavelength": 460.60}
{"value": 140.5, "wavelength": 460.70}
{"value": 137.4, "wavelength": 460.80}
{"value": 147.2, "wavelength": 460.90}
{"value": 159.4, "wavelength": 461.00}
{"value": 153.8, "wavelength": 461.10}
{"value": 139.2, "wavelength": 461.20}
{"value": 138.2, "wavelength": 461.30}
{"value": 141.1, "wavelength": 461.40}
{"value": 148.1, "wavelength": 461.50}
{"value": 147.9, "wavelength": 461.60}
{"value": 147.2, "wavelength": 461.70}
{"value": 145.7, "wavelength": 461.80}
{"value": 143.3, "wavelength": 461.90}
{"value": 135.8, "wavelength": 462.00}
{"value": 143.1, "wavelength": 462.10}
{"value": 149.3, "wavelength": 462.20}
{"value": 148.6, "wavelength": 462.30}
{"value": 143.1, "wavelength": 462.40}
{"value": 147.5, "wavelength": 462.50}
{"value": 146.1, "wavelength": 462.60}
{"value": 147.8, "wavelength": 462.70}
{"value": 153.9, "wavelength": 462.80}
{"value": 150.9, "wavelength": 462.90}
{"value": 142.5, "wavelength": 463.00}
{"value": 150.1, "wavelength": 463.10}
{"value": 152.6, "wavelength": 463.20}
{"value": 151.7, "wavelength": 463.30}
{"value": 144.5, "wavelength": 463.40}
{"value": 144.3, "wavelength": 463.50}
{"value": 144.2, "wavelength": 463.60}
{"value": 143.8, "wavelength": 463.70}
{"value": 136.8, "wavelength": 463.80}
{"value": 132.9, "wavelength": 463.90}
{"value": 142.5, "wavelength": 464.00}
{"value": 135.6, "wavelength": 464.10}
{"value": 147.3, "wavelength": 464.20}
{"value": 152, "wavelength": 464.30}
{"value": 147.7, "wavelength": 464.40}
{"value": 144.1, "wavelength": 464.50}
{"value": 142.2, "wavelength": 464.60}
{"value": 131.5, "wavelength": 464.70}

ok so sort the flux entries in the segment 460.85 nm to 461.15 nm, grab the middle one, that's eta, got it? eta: 154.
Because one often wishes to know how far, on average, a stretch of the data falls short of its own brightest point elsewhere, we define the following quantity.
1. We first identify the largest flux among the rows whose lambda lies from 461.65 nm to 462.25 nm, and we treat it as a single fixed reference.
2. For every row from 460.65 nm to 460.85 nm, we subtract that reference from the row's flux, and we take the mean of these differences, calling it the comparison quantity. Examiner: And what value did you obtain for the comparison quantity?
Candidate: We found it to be -10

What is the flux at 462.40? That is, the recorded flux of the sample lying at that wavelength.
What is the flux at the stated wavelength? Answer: 143.1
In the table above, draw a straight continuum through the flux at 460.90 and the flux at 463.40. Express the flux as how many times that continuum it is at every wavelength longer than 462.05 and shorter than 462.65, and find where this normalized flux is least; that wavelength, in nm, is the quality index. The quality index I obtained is 462.10 nm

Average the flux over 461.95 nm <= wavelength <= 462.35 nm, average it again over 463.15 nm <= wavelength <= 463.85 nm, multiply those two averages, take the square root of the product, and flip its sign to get -144.8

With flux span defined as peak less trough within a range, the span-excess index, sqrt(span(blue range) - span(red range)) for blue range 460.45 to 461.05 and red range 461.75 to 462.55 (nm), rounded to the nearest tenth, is 2.9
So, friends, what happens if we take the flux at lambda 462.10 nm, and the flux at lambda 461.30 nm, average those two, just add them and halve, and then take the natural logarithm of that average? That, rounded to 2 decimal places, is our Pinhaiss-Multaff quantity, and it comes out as 4.95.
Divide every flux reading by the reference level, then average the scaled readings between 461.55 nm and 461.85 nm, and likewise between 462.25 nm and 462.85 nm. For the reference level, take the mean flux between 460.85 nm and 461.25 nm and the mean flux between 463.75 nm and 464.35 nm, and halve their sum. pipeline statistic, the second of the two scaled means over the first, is 1.006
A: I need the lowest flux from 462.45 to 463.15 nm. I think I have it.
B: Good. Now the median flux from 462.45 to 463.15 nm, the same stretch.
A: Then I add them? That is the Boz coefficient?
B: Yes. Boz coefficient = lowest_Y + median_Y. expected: 290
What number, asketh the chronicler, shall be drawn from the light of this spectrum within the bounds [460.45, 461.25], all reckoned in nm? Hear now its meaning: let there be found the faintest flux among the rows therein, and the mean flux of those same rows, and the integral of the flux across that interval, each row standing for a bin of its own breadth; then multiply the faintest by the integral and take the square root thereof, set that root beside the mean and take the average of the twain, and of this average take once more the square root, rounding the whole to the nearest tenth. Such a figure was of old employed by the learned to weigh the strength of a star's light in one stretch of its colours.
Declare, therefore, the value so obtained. 11.7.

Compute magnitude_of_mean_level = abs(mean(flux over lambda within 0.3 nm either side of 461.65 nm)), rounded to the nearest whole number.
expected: 146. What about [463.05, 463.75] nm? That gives 147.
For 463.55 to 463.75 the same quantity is 144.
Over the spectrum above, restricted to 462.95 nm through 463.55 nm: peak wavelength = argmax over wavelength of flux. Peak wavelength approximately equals 463.20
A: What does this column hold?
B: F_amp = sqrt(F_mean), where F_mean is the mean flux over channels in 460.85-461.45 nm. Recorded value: 12.1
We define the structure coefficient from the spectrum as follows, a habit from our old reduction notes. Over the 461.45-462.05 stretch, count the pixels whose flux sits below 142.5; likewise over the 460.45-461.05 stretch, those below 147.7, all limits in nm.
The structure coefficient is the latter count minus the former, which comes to 4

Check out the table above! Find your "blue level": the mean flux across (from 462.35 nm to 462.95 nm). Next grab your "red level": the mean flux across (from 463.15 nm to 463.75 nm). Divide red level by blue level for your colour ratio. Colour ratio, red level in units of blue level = 0.991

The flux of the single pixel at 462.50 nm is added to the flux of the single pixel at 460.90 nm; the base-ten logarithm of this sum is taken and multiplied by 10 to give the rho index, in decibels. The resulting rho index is 24.7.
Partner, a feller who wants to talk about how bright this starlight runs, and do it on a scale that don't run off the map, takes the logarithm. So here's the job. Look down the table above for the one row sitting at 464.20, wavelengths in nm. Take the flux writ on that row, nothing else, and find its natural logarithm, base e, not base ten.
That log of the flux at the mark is 4.99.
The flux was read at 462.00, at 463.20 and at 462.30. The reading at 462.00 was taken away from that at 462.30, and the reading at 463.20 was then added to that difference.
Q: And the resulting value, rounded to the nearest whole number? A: 165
